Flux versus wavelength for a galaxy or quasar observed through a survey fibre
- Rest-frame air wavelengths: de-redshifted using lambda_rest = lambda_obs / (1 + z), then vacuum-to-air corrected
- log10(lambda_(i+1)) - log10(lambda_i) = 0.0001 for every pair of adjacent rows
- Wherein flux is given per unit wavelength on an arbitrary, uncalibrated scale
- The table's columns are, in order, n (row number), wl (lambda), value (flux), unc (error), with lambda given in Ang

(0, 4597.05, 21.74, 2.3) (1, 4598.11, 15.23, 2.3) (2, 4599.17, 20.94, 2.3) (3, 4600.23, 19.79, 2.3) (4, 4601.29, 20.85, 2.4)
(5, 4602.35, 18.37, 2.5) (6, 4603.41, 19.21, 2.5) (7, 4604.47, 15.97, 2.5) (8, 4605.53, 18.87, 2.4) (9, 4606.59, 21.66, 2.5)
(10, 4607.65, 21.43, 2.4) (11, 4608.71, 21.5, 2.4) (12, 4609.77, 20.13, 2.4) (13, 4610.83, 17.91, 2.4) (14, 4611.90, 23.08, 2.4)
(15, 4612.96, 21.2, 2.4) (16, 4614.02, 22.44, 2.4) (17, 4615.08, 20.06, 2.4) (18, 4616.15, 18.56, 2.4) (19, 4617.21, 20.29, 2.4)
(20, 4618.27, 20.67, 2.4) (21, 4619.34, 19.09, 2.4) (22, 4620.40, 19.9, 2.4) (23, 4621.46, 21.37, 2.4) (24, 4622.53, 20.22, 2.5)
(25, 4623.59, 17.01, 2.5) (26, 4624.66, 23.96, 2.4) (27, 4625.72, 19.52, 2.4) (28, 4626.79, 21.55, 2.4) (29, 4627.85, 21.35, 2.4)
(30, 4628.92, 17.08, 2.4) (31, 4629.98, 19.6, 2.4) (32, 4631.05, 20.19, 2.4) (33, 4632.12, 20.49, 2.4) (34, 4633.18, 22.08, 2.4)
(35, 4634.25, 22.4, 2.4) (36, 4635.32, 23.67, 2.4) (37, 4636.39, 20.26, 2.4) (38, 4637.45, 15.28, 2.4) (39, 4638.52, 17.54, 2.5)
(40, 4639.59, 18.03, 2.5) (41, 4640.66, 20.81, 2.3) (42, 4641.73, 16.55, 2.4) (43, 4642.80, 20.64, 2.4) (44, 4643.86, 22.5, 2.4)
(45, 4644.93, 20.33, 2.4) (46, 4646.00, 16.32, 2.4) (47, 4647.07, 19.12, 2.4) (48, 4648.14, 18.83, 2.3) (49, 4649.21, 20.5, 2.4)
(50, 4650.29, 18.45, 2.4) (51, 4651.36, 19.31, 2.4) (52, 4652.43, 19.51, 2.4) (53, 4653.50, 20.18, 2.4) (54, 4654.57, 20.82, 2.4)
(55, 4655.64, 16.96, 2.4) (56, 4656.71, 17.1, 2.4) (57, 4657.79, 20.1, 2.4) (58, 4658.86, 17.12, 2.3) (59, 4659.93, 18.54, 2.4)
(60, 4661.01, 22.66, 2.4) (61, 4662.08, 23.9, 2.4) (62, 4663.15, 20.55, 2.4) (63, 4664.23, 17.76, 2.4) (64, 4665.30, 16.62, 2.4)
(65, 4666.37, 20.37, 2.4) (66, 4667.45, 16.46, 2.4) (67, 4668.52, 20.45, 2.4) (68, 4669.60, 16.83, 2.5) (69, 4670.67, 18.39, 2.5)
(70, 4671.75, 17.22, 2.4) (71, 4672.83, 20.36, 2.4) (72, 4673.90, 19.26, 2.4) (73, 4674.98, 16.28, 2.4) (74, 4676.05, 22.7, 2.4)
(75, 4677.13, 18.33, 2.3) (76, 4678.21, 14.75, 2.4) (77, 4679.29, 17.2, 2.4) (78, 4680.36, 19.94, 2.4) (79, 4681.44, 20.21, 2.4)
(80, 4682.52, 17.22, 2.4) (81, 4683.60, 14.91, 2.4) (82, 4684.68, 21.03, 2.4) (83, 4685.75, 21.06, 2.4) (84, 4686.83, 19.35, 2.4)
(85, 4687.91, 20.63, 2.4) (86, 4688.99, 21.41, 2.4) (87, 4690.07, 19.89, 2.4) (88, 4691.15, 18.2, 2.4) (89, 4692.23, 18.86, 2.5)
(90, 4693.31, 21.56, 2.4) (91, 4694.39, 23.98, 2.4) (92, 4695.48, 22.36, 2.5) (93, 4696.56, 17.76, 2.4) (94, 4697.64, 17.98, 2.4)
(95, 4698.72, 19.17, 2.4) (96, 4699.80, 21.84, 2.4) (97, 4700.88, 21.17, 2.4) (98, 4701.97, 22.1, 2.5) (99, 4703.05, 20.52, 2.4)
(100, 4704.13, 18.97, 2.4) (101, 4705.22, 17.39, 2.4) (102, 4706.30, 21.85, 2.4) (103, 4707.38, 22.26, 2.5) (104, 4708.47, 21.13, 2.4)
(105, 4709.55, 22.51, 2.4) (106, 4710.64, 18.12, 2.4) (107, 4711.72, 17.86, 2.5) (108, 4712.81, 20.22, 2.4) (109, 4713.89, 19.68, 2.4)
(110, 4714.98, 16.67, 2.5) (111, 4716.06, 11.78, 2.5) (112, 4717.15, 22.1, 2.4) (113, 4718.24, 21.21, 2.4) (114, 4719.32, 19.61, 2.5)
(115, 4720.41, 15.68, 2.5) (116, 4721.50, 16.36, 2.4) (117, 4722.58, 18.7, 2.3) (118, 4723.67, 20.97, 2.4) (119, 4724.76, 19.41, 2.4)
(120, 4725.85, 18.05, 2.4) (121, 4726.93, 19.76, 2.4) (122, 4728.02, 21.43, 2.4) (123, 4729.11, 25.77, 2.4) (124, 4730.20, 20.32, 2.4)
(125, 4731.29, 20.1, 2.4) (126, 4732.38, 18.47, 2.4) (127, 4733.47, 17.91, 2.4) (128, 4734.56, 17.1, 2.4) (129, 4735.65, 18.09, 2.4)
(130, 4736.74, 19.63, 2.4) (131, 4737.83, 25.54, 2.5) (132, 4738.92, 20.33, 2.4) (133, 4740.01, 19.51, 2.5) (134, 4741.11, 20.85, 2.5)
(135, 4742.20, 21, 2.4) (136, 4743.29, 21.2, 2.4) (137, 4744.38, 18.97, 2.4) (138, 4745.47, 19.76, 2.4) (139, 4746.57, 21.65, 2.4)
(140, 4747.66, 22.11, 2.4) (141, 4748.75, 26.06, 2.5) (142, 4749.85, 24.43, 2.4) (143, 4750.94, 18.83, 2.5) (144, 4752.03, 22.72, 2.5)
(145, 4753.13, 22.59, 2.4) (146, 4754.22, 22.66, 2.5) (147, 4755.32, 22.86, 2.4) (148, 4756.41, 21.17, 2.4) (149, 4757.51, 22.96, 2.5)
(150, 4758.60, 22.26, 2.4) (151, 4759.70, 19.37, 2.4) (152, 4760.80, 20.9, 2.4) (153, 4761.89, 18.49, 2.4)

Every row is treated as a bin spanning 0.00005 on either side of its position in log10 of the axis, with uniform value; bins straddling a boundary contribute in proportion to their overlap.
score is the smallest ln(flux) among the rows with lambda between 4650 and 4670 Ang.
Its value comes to 2.80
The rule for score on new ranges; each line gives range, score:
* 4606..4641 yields 2.73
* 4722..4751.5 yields 2.84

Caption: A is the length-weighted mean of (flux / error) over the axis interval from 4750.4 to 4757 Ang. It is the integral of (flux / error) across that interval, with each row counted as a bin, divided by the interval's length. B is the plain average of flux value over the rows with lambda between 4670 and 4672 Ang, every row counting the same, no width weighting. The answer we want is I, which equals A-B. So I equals -8.9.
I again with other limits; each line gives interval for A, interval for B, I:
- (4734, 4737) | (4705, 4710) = -13.5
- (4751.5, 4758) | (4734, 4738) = -10.9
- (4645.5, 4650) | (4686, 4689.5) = -12.6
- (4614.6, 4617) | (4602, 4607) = -10.7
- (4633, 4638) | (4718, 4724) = -10.2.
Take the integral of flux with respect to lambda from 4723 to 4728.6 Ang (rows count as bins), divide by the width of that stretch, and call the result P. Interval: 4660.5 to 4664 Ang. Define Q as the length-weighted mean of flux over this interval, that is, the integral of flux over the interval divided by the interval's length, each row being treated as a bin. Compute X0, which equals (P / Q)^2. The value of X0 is 0.8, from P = 19.9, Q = 22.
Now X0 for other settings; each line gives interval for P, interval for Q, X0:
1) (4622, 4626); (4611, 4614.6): 0.9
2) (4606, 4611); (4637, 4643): 1.3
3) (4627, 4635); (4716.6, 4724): 1.2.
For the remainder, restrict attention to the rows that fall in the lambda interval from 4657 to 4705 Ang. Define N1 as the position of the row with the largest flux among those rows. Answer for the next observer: 4694.39 Ang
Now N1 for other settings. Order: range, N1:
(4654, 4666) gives 4662.08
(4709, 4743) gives 4729.11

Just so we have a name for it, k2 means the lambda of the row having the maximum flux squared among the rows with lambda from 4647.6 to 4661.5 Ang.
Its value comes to 4661.01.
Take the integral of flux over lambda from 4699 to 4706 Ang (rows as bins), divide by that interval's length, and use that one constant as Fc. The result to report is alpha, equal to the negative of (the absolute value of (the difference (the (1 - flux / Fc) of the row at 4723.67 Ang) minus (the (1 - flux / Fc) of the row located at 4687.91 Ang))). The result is -0.02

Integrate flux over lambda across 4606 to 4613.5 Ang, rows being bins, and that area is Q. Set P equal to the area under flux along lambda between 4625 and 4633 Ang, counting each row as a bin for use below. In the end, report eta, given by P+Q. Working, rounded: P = 161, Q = 157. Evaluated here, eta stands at 319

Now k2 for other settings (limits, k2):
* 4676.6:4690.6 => 4688.99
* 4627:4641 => 4635.32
